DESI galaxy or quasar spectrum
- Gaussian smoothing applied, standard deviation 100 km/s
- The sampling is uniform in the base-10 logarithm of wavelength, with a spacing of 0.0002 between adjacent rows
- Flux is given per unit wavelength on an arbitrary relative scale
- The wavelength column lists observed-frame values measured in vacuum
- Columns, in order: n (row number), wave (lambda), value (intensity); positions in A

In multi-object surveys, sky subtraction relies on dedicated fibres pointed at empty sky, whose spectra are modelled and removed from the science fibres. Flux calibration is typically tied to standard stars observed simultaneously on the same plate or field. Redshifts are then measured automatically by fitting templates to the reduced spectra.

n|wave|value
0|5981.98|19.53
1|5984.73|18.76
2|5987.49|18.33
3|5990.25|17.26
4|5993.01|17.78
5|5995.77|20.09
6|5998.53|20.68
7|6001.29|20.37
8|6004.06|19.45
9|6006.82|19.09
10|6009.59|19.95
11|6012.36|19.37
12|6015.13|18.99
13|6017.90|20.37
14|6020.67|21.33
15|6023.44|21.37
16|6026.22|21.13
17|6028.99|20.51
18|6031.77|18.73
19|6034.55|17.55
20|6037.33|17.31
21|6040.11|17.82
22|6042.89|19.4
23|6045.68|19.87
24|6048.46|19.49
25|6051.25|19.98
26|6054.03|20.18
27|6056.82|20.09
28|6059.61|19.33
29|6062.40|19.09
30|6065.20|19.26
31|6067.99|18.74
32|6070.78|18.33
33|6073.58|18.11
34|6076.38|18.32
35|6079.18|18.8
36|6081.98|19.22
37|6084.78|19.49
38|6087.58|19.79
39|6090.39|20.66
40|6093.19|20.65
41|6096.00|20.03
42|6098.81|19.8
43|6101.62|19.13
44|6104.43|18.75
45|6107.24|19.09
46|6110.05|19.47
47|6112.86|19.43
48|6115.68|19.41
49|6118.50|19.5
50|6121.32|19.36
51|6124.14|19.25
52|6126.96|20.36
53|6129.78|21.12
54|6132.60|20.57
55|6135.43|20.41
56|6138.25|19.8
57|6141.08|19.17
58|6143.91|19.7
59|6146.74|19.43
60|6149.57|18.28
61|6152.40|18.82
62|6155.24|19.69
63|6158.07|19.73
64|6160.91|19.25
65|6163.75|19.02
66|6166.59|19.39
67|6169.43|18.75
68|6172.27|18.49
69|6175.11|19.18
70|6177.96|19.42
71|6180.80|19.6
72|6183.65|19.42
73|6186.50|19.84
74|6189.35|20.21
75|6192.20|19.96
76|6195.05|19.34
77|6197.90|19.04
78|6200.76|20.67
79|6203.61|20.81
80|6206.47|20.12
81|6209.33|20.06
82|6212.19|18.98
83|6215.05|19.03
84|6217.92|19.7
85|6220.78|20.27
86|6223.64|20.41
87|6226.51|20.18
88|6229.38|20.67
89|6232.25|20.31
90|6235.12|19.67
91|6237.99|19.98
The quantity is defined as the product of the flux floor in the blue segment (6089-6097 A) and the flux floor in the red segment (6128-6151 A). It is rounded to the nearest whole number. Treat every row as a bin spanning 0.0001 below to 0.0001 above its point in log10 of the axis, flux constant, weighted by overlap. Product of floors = 366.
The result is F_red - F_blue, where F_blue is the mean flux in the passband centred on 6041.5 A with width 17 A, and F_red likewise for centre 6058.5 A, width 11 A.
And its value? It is 1.1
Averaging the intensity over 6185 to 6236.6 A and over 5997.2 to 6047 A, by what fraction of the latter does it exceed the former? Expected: -0.017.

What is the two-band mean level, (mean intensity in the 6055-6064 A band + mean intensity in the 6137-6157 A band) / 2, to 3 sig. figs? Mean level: 19.4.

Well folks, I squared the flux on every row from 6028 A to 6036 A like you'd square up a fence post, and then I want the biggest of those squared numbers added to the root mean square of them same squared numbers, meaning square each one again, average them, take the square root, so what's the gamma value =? 783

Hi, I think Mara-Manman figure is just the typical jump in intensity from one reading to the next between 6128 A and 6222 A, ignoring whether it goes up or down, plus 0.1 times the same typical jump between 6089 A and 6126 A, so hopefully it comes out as 0.51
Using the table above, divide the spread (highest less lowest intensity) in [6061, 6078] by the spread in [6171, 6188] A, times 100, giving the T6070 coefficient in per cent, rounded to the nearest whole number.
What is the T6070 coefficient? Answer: 85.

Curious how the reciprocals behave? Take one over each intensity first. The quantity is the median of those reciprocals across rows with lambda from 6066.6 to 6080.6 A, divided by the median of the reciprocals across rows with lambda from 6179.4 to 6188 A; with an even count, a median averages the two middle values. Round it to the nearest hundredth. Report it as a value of 1.07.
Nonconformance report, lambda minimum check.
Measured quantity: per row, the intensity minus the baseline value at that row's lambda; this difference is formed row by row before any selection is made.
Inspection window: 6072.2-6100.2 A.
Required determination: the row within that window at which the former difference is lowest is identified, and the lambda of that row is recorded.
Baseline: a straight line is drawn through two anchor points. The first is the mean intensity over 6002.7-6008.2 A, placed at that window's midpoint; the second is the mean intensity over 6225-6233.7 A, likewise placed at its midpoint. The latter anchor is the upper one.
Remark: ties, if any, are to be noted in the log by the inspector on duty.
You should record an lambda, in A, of 6073.58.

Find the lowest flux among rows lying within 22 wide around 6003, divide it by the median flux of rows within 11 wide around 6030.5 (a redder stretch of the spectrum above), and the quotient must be 0.906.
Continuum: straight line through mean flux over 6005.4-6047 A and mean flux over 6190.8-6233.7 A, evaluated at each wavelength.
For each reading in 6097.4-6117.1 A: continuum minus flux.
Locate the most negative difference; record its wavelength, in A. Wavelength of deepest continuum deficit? 6098.81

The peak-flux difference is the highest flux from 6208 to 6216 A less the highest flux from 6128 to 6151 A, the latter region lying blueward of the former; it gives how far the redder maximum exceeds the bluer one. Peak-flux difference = -1.1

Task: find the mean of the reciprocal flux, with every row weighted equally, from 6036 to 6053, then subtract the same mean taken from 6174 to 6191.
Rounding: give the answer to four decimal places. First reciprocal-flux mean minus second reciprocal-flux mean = 0.0018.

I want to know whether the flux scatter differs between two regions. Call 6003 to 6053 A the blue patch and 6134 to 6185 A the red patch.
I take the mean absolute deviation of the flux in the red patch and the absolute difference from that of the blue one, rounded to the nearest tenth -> 0.5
